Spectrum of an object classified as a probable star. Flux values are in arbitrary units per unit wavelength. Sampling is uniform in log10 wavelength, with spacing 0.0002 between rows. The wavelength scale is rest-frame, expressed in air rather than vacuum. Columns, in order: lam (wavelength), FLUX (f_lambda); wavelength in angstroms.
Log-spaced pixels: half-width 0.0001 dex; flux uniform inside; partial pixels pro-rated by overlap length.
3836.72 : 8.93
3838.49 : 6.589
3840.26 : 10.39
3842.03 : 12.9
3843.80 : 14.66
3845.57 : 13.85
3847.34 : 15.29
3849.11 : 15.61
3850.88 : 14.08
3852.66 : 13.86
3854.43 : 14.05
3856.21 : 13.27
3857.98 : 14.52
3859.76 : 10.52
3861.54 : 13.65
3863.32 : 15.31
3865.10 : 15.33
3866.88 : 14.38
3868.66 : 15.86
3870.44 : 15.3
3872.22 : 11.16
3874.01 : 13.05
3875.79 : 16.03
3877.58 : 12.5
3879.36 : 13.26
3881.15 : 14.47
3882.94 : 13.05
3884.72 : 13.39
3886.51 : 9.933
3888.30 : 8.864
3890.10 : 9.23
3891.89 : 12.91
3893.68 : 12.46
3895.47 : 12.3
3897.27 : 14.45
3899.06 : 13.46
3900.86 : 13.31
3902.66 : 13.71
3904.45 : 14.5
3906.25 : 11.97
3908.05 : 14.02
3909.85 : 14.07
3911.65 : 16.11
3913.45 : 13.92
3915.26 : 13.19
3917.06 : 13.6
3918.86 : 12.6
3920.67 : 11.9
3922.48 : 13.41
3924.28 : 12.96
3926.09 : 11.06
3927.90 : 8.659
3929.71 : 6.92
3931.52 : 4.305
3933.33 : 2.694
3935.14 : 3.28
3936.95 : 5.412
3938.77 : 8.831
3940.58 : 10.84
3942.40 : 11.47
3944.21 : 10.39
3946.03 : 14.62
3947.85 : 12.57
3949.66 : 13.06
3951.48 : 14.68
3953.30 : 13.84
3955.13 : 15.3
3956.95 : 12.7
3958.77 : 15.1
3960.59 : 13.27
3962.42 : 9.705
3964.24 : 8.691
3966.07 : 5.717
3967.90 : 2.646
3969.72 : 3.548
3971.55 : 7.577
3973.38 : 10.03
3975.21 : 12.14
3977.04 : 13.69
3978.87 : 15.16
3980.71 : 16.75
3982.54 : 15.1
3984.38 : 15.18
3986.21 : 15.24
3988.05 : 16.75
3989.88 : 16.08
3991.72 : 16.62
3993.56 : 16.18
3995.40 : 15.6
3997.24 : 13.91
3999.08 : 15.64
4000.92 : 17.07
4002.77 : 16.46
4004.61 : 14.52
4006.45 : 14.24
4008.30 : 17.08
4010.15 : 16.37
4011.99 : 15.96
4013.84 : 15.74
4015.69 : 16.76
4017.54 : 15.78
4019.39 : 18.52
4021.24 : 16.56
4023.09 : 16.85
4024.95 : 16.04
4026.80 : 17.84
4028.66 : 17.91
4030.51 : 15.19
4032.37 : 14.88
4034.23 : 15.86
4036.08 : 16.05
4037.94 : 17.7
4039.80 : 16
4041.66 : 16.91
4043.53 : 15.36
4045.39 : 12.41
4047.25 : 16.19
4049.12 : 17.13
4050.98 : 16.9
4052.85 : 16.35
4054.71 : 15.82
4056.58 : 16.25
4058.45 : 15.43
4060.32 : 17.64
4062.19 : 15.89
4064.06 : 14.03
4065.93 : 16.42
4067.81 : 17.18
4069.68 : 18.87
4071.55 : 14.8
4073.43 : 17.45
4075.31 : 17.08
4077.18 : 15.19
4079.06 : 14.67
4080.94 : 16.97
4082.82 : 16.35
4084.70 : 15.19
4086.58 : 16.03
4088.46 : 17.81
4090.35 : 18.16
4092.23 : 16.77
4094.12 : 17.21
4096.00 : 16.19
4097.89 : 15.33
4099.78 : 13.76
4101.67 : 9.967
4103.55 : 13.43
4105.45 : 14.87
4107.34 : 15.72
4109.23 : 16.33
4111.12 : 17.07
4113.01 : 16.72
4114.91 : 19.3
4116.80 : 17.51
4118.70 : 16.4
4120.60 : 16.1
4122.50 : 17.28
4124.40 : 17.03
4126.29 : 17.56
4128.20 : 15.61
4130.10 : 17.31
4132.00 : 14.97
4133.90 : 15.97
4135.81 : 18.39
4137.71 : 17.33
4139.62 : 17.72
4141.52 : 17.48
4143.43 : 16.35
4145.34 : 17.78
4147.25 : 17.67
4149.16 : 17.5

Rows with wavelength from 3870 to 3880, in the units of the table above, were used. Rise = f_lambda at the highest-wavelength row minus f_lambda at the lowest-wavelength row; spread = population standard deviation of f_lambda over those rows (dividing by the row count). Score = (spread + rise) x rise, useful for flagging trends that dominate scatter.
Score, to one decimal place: 0.8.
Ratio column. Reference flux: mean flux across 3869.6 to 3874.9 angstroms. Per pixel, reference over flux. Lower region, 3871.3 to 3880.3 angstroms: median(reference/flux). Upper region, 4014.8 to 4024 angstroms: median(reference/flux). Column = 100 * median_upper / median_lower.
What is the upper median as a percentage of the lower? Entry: 78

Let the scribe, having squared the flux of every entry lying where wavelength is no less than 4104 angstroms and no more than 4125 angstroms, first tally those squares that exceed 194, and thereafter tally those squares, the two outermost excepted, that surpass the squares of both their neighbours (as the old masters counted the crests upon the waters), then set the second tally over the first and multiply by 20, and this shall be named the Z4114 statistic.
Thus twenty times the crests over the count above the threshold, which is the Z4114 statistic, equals 5.5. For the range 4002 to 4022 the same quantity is 5.5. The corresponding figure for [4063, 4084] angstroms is 5.5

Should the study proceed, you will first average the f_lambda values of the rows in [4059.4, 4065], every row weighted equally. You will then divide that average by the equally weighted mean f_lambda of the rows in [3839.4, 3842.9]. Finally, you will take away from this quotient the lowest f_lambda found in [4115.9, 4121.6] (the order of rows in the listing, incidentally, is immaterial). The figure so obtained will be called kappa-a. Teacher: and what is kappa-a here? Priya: -14.7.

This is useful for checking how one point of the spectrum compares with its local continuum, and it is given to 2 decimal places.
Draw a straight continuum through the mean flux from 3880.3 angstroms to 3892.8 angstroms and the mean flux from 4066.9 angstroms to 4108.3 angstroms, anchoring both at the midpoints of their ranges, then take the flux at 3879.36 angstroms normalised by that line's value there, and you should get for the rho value 1.15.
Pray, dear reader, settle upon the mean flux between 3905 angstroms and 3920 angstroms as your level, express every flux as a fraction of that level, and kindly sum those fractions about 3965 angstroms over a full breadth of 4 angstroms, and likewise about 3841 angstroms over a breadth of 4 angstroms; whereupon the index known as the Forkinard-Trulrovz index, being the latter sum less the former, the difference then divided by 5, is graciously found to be 0.13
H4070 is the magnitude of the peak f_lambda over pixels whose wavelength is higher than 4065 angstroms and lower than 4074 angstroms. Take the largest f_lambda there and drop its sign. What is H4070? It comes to 18.9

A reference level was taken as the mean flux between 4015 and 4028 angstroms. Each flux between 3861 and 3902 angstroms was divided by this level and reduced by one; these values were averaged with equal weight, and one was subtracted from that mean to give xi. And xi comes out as -1.22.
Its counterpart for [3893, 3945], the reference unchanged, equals -1.34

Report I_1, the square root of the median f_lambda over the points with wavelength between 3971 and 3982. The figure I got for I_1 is 3.6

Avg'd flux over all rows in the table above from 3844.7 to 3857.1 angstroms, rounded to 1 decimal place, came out 14.3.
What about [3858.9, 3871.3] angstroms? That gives 14.3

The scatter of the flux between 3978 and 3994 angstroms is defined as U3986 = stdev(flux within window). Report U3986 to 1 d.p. 0.7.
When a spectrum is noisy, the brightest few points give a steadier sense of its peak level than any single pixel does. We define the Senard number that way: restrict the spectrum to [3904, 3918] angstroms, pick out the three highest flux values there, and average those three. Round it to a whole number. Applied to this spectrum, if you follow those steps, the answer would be 15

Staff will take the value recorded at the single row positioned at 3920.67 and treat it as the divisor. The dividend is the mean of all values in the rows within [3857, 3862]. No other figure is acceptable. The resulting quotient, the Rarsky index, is 1.08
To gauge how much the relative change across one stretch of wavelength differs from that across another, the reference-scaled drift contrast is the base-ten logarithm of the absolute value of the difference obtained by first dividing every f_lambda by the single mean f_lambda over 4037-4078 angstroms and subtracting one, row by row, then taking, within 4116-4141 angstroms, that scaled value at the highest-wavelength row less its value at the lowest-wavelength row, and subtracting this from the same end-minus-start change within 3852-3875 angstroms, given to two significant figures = -1.2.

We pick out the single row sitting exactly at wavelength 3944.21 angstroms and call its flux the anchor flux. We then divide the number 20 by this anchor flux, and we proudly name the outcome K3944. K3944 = 1.92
